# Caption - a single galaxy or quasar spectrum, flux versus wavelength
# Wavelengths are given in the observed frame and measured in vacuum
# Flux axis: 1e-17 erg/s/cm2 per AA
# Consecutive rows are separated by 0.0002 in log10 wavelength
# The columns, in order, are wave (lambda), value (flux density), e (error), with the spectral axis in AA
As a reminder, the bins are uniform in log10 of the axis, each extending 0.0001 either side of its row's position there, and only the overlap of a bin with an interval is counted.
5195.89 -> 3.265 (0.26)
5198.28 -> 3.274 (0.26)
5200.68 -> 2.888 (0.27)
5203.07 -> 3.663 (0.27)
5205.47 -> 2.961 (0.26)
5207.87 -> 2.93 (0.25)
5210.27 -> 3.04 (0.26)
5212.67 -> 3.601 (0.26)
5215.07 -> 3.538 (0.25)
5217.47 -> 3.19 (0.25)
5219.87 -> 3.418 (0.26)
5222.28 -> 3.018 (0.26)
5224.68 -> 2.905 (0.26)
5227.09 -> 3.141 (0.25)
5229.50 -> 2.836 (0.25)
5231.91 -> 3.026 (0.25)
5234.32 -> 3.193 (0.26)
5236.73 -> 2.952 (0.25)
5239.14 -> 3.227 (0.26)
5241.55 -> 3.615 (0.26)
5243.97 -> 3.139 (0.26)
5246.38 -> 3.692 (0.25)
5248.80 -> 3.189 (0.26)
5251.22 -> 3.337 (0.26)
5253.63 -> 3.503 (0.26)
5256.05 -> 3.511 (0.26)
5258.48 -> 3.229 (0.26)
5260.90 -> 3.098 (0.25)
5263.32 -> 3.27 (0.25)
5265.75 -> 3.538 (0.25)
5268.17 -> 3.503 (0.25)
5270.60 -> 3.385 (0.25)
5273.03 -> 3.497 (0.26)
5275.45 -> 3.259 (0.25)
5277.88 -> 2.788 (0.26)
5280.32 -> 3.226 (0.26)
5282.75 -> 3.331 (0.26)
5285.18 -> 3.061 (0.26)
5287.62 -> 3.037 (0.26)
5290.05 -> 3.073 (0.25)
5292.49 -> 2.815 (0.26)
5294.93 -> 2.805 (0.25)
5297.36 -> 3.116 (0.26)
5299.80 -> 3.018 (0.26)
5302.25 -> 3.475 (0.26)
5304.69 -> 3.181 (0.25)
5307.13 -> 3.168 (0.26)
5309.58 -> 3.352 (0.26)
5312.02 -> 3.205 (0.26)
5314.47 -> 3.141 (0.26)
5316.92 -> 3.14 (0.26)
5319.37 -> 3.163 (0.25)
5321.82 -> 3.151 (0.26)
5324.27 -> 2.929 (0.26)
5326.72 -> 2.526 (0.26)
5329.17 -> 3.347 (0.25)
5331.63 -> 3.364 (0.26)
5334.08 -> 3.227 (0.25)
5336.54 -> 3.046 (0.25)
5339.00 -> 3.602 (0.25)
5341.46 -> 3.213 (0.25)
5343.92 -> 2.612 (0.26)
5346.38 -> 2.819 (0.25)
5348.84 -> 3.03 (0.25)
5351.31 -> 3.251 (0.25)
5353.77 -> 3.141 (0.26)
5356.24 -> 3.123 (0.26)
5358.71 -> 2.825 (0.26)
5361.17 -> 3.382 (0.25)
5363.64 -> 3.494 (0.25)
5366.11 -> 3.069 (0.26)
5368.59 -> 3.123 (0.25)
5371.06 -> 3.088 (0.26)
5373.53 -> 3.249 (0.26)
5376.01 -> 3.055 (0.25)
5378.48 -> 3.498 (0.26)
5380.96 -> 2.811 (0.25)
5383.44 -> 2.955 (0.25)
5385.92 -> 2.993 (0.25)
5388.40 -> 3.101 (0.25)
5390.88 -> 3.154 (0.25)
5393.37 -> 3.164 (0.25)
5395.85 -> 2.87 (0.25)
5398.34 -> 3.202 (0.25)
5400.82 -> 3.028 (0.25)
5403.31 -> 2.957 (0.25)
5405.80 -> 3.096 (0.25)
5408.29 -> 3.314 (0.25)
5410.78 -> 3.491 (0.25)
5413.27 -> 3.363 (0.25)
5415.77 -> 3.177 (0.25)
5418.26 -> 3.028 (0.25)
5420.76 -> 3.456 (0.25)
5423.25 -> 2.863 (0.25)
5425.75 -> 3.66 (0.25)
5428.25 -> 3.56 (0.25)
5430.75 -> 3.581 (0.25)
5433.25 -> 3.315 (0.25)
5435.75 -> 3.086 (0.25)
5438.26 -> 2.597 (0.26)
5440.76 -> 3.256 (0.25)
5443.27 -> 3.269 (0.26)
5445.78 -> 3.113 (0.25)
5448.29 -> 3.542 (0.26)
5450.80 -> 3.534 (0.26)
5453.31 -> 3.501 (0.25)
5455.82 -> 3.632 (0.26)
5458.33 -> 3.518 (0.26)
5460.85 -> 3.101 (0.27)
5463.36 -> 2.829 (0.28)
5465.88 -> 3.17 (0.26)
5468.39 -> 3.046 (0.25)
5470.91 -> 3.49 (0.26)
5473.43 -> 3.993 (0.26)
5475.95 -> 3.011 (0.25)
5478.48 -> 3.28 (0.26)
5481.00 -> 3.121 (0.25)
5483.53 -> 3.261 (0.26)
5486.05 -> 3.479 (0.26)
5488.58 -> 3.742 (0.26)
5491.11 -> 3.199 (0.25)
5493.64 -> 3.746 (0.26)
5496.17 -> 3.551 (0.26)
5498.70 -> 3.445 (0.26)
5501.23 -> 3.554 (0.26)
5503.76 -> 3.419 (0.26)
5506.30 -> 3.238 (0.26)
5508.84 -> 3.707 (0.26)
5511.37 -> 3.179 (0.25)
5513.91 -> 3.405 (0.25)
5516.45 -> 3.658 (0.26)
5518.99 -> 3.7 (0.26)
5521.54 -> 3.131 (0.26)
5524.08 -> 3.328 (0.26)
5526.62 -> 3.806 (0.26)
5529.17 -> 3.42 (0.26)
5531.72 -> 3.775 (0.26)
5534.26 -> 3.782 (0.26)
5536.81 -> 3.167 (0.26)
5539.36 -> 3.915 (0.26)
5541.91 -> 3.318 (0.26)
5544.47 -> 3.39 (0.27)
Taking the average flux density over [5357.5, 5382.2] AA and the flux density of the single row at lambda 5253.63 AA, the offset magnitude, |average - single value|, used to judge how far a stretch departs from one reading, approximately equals 0.34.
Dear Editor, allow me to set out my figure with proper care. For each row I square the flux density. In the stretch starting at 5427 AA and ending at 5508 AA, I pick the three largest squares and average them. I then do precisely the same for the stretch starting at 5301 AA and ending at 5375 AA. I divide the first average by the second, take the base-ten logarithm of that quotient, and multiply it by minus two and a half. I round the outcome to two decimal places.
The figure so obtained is -0.18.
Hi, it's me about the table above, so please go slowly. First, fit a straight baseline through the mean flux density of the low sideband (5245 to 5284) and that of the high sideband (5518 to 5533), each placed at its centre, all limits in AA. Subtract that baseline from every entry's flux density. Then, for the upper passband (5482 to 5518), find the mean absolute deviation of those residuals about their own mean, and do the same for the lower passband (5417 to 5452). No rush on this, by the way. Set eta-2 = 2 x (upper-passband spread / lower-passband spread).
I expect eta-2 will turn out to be 1.3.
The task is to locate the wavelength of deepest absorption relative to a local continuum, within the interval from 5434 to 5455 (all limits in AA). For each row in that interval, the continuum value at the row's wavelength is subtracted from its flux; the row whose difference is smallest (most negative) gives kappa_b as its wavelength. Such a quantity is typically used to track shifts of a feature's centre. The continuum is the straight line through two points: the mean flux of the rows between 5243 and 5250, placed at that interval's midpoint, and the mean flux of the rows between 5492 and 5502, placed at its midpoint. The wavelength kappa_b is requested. 5438.26 AA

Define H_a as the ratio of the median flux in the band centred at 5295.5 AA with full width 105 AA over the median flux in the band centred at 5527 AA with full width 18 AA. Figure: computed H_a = 0.86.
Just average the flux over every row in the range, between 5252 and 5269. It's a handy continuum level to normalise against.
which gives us 3.38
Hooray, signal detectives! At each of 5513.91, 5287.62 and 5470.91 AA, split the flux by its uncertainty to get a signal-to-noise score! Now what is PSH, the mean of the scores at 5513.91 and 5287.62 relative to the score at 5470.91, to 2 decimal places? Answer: 0.94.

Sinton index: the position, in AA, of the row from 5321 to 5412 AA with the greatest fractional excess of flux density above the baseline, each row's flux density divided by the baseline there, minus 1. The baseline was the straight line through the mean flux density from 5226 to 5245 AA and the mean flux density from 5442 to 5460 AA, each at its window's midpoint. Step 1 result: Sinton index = 5339.00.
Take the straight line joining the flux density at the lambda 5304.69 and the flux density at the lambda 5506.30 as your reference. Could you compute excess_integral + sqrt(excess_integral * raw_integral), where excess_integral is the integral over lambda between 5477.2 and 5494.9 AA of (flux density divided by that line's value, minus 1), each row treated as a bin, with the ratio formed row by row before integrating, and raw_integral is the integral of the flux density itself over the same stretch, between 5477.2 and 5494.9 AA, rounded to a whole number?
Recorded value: 8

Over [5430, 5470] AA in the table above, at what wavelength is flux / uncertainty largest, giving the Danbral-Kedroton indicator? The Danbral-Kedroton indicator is 5430.75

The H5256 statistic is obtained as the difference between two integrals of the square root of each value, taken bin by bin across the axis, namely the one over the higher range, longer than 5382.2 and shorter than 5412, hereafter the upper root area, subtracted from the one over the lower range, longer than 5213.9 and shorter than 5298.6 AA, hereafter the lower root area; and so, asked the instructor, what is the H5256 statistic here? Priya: 99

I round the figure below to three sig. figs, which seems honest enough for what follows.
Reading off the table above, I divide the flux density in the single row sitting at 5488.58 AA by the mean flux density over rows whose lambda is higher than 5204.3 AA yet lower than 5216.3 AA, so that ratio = 1.16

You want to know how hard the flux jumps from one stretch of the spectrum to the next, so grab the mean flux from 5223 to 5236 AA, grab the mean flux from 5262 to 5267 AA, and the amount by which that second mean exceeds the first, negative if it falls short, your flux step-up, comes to 0.38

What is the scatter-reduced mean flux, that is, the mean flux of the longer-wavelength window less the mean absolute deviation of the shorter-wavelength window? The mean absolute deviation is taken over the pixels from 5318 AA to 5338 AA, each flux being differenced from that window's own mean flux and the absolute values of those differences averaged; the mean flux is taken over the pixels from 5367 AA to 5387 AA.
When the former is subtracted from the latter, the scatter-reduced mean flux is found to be 2.90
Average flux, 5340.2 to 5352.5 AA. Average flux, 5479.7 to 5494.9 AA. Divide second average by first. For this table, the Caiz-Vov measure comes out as 1.15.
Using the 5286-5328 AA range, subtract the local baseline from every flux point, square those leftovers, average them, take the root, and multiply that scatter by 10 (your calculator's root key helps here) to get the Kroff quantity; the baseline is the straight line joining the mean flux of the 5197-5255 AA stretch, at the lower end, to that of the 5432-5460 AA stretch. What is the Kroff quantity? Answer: 2.8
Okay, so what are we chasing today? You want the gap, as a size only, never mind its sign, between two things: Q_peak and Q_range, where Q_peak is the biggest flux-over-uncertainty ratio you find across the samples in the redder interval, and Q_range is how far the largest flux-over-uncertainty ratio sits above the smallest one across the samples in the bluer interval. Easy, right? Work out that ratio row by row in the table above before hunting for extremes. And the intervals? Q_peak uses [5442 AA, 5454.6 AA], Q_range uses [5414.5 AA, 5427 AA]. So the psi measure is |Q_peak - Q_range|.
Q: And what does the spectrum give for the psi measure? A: 10.8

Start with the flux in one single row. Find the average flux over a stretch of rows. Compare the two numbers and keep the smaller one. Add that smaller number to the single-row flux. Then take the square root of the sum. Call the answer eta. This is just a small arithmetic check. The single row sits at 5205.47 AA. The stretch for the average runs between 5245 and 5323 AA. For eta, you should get 2.434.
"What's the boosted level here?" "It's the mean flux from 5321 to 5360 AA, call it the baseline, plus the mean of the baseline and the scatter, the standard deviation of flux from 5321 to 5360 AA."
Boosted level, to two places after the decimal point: 4.75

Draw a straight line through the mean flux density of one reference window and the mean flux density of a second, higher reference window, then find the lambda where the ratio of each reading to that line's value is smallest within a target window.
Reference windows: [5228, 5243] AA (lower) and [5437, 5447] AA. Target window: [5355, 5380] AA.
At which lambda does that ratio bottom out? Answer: 5358.71 AA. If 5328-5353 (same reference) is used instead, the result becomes 5343.92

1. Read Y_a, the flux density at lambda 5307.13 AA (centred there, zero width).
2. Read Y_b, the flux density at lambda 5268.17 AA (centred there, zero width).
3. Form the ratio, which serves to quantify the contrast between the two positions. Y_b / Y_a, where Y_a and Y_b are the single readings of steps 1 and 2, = 1.11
